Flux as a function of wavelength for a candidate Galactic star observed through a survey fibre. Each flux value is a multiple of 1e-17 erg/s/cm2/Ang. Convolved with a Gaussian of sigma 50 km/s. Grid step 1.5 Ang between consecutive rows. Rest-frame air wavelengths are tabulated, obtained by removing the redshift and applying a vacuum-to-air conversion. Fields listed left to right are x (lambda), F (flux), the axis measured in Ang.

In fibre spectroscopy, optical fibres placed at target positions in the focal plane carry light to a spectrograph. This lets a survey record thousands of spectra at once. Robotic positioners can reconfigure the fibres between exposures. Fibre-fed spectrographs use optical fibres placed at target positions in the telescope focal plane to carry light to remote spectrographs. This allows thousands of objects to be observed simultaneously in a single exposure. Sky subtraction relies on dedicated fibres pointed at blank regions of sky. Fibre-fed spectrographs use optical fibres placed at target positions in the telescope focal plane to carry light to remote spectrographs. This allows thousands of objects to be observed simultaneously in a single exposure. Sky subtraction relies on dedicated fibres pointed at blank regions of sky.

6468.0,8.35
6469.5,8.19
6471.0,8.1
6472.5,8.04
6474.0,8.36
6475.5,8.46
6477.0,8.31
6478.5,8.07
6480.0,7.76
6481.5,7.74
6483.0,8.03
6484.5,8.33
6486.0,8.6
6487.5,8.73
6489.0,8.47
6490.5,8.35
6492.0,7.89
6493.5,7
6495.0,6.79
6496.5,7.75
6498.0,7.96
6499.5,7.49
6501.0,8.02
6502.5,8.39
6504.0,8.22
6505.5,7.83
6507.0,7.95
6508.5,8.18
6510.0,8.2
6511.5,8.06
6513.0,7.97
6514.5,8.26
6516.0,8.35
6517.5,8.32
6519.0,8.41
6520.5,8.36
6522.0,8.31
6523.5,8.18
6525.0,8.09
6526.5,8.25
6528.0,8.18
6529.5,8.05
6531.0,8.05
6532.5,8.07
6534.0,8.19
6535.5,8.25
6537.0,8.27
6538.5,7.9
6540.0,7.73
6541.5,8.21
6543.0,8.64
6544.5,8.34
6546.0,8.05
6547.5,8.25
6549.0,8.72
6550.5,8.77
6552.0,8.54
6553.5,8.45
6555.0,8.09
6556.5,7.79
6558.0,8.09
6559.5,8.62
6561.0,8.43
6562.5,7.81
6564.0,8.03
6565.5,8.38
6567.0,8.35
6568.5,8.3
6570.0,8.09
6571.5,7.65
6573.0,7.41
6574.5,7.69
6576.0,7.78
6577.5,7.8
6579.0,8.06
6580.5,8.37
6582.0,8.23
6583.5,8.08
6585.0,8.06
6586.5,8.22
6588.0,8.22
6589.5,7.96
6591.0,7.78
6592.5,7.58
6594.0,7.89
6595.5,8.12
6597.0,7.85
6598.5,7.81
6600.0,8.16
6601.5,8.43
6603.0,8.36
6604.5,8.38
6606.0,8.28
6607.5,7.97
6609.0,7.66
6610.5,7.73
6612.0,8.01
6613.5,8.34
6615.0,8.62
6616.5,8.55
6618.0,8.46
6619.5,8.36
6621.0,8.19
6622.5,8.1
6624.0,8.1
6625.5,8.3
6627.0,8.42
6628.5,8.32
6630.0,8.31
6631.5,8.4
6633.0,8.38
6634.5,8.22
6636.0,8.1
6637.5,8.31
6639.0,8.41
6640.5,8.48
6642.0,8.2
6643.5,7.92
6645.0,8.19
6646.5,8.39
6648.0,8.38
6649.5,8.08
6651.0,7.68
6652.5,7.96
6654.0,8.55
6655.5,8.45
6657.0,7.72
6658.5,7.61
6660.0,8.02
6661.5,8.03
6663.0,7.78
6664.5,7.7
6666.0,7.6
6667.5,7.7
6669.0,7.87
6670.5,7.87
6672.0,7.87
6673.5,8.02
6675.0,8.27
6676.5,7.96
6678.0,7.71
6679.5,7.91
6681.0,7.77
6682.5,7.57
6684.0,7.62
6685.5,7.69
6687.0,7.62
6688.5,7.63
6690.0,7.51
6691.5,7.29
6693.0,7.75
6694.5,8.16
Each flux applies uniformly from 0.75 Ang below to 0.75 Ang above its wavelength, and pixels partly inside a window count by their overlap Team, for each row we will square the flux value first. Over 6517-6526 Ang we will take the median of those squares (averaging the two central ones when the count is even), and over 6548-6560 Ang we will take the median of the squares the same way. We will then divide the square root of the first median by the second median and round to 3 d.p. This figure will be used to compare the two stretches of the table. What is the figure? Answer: 0.115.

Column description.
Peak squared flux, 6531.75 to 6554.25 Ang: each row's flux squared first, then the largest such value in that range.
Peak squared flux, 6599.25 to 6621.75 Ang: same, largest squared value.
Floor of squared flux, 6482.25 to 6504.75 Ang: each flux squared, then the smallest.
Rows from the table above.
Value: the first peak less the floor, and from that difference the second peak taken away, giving -43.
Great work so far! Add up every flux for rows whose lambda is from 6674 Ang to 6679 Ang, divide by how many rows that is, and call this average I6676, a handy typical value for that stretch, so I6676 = 7.98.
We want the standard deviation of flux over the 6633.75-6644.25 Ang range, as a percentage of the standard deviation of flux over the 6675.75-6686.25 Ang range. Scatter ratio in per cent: 131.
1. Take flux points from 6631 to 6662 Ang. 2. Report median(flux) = 8.20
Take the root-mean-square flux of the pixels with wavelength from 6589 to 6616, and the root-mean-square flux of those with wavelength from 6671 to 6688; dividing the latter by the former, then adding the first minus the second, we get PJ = 1.2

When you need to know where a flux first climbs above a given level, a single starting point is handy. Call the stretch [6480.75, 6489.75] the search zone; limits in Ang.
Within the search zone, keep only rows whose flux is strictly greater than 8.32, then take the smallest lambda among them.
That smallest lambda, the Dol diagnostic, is 6484.5 Ang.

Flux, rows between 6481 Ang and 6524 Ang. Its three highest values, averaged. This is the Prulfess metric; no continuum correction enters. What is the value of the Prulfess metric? 8.60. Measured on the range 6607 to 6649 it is 8.55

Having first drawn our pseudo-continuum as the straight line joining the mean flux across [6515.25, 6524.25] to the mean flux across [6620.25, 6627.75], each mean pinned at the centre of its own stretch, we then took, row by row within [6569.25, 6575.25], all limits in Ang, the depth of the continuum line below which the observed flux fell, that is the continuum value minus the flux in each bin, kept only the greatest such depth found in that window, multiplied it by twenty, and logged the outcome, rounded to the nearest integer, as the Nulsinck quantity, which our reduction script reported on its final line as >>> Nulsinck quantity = 17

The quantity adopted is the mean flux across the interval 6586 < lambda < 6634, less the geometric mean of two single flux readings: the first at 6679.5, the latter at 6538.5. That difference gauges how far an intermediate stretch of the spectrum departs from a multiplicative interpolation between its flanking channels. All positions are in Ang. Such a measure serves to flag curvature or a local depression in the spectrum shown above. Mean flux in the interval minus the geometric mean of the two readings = 0.259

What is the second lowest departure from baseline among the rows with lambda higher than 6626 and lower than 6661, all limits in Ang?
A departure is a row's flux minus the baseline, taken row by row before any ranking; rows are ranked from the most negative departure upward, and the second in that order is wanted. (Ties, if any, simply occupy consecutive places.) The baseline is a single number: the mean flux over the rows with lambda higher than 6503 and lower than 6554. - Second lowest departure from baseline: -0.54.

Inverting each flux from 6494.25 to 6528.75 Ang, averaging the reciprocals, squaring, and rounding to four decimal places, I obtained 0.0154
